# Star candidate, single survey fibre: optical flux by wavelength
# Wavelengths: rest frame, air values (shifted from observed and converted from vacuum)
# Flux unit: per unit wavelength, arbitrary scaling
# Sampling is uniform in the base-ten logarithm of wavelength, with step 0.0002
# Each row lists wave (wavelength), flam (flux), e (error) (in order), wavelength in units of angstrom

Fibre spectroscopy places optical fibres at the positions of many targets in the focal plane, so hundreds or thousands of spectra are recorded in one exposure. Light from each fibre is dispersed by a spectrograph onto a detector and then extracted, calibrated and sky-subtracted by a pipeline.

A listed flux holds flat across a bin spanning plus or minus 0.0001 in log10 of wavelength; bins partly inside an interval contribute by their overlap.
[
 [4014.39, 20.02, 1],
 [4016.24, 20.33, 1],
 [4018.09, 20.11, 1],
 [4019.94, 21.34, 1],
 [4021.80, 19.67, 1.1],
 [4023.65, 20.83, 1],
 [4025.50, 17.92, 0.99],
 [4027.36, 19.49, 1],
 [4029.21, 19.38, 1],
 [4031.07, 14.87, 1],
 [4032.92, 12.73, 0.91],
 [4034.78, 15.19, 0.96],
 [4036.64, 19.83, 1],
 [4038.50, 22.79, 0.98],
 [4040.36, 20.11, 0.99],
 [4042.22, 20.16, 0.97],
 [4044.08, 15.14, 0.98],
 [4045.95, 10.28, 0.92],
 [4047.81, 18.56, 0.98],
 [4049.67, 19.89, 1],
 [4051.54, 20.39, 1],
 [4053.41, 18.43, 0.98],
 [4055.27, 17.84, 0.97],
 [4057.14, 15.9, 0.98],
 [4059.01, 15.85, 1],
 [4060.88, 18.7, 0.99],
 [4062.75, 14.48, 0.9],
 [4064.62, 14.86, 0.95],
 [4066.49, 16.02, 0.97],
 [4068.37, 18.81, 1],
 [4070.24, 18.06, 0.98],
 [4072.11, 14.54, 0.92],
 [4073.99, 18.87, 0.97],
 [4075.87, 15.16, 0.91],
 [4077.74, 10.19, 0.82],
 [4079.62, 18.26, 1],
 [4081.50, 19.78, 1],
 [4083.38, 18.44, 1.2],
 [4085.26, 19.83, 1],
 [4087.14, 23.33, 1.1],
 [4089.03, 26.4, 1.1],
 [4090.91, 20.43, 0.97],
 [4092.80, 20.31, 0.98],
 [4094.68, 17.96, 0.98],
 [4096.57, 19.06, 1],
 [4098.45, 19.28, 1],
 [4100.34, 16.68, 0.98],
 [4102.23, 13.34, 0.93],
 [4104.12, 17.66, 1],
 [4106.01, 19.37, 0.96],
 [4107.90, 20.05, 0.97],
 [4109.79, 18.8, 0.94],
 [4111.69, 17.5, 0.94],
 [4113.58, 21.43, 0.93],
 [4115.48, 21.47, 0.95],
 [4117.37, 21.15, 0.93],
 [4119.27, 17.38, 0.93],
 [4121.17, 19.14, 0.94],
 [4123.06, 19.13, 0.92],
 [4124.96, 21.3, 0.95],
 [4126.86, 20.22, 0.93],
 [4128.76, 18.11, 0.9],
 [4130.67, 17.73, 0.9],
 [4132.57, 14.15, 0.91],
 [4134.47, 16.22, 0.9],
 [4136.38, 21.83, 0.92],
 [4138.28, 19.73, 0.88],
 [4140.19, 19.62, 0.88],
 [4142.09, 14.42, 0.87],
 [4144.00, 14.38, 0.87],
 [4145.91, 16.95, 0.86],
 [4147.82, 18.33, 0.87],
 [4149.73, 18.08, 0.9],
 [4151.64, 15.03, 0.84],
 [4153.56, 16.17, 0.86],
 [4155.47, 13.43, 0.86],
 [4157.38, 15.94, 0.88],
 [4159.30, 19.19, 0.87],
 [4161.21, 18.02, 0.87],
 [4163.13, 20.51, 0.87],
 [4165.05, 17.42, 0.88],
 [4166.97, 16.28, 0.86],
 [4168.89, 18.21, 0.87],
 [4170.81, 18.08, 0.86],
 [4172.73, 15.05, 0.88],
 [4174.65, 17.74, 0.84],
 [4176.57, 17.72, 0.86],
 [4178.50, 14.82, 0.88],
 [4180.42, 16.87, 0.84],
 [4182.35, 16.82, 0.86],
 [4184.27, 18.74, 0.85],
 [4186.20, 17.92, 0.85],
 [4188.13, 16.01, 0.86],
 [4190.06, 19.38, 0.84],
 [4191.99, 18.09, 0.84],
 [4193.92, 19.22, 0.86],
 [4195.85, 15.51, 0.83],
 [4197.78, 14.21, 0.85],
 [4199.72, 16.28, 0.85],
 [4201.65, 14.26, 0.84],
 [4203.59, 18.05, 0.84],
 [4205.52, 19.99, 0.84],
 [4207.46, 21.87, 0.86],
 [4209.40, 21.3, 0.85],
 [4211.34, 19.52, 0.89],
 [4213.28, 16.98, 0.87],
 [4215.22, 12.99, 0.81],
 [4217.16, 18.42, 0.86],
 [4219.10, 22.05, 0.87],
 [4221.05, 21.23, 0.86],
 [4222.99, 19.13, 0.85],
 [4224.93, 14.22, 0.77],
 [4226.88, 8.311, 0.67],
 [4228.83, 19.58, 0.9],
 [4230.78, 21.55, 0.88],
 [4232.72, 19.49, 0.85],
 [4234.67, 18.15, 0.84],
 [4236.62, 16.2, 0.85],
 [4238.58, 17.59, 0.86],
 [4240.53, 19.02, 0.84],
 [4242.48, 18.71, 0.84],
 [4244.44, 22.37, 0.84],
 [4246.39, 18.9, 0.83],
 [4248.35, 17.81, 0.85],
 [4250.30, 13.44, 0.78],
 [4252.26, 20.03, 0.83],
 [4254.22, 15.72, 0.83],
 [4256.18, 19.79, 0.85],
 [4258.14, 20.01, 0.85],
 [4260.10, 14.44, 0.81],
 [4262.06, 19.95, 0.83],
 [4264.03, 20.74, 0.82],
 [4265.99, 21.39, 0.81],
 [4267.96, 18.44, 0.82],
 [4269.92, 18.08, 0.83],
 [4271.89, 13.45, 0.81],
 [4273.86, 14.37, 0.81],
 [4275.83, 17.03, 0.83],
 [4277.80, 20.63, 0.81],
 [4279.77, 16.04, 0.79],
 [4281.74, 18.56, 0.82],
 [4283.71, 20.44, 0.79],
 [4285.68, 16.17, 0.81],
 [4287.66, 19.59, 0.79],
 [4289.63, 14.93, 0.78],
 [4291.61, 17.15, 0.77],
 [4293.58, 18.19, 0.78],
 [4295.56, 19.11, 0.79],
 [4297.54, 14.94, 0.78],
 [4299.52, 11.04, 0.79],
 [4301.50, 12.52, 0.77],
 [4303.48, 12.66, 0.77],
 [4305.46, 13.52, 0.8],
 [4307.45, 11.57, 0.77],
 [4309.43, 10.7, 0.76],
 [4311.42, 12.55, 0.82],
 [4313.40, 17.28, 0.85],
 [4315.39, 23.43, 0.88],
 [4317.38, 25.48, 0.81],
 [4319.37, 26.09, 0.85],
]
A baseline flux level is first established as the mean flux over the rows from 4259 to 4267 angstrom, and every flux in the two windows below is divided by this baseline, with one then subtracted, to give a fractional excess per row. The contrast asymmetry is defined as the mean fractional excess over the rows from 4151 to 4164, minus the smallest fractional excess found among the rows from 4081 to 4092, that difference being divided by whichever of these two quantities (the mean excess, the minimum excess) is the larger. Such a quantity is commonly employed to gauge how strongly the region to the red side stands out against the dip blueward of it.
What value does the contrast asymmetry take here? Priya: 2.2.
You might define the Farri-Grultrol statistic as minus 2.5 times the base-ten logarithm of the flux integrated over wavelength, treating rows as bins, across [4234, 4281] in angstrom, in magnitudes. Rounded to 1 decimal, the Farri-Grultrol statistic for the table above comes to -7.3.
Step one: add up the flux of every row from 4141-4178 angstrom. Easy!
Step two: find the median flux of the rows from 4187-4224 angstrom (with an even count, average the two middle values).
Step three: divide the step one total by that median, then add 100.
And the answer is 117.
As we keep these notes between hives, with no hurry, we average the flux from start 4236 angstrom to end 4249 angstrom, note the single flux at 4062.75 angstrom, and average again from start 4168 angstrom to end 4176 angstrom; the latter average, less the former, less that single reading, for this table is -15.9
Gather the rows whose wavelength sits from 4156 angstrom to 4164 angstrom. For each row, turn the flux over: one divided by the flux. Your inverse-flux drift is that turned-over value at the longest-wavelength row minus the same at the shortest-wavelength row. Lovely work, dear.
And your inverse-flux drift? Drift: -0.014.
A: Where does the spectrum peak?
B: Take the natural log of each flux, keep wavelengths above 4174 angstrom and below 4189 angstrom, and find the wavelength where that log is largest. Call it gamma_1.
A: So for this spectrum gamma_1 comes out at 4184.27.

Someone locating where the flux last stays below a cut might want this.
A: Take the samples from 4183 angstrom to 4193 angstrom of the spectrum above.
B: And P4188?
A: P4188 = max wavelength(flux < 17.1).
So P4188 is 4188.13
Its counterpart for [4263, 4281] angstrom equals 4279.77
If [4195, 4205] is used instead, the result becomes 4201.65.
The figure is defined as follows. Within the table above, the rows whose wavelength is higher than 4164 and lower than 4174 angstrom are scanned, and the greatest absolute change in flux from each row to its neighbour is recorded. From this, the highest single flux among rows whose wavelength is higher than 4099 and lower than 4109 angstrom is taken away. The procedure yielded -17.0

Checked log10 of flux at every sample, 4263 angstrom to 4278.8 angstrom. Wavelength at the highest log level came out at 4265.99 angstrom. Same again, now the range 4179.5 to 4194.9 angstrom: 4190.06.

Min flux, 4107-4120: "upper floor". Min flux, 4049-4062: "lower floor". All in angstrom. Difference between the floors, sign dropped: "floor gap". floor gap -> 1.5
